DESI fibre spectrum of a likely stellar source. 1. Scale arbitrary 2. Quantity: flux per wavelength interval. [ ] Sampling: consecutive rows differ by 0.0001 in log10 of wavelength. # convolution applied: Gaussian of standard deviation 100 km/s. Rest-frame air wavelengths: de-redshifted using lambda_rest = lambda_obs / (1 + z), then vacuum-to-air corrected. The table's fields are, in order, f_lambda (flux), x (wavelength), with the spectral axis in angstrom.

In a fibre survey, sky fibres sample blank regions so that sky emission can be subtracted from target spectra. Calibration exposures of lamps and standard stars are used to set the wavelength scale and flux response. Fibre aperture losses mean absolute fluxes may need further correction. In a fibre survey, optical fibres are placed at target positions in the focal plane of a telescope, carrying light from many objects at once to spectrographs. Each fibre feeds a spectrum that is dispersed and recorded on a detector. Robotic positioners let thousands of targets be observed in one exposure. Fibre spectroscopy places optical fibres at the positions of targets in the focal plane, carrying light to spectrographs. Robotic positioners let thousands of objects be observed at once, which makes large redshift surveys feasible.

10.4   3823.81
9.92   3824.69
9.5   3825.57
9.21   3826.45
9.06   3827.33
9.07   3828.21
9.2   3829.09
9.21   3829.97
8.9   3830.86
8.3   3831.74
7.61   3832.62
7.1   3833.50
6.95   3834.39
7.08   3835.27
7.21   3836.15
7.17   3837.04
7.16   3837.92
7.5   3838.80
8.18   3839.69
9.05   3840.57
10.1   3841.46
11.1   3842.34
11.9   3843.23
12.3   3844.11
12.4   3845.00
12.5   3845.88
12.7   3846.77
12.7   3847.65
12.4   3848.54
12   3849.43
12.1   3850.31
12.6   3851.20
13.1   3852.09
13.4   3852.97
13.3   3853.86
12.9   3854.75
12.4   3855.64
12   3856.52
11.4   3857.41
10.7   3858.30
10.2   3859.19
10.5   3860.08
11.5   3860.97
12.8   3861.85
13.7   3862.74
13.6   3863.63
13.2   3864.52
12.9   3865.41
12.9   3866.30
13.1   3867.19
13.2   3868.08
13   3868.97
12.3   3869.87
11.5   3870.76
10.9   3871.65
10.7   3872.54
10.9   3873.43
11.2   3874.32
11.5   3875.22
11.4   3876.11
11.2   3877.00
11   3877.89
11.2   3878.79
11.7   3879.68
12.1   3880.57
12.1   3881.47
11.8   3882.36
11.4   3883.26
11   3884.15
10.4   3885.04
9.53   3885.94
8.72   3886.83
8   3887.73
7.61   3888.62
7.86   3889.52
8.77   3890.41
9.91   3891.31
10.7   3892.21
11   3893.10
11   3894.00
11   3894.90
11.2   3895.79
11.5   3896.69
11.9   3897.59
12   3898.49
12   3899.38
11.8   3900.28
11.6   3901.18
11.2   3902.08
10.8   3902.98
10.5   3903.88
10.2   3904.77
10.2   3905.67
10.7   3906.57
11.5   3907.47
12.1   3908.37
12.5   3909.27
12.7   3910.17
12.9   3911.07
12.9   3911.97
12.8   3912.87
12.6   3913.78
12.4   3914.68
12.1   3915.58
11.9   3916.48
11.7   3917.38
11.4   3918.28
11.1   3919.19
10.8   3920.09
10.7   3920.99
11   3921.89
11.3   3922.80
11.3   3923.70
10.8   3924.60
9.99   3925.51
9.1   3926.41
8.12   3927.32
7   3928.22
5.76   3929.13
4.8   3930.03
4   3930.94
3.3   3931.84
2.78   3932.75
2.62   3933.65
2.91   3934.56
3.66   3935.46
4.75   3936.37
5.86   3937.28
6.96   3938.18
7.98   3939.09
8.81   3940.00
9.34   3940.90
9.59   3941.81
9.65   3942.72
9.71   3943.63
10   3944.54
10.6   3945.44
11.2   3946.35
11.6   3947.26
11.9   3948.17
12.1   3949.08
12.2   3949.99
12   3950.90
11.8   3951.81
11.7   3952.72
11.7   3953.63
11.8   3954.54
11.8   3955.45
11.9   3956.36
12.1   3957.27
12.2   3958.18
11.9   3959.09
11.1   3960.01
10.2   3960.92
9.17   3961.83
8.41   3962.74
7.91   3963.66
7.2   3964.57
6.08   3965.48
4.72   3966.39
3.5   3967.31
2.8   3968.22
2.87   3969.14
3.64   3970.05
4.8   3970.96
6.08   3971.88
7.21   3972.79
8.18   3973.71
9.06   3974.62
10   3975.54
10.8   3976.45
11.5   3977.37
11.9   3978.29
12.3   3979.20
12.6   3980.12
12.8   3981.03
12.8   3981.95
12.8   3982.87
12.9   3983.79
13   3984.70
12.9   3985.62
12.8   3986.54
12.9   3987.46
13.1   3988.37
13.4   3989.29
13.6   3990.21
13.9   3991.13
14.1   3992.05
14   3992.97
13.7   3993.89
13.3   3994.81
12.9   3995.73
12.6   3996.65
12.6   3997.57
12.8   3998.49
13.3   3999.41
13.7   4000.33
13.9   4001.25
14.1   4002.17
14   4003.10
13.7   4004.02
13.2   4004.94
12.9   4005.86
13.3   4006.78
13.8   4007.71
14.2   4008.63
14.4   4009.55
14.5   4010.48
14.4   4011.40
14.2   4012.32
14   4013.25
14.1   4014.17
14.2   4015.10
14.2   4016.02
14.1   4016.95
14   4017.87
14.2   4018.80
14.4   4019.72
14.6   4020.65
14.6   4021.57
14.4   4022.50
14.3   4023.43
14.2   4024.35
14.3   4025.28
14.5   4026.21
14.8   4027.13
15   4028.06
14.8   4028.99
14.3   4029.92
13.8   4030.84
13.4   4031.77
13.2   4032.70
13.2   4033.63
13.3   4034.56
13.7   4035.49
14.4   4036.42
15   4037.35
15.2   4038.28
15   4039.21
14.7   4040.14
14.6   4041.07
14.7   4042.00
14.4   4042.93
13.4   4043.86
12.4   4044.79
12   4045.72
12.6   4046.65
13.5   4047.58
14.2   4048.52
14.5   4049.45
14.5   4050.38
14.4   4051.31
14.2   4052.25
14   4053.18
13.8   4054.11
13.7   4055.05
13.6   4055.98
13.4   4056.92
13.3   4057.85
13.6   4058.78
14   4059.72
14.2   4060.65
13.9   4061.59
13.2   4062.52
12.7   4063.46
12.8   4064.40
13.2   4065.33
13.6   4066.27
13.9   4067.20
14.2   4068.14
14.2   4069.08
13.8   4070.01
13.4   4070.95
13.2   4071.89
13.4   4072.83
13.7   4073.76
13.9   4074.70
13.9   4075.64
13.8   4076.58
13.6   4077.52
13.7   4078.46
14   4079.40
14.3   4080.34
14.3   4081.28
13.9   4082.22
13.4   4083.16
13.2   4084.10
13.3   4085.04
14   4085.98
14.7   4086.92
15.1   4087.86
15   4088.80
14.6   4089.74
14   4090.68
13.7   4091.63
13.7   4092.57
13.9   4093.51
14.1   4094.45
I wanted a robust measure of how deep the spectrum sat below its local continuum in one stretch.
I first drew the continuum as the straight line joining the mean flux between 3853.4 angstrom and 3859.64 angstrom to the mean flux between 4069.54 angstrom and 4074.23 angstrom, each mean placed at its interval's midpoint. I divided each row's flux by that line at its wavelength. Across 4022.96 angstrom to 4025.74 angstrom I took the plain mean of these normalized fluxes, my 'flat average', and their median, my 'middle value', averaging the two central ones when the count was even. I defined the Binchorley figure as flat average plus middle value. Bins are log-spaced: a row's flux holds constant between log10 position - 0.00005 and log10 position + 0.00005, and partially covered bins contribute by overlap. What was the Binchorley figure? 2.17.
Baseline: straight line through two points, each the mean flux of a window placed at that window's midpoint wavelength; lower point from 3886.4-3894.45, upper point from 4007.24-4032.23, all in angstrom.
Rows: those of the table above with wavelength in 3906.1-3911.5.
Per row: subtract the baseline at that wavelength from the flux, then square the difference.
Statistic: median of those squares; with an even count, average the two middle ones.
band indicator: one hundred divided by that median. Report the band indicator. 19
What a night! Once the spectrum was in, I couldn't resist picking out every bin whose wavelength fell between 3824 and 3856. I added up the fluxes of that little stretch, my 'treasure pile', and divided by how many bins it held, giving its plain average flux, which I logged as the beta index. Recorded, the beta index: 10.2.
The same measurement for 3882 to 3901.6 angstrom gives 10.5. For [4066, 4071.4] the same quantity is 13.9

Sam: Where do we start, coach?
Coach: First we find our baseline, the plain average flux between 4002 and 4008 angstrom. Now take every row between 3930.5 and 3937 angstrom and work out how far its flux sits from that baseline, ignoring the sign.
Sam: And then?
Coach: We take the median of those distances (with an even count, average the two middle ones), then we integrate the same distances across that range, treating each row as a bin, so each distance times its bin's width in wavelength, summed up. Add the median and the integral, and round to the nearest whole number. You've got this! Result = 75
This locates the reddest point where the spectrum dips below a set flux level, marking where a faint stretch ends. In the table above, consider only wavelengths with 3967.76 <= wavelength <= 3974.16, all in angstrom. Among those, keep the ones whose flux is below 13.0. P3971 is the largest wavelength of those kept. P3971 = 3973.71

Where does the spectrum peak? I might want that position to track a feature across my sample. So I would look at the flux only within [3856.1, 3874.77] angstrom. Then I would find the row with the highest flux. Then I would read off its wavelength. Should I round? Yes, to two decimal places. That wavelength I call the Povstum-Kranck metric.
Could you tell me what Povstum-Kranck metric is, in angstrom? 3862.74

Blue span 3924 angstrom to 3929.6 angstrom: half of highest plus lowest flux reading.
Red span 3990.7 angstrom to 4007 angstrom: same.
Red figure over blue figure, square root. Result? 1.27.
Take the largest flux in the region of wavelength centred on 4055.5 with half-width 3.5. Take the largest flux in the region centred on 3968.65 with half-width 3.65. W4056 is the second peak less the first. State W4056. -8.1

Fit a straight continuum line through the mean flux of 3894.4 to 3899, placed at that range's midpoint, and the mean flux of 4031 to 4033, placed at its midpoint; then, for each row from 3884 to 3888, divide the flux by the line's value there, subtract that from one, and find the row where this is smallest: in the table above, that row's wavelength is 3884.15 angstrom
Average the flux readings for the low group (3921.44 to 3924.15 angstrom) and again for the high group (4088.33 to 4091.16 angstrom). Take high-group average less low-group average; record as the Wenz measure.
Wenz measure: 3.3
